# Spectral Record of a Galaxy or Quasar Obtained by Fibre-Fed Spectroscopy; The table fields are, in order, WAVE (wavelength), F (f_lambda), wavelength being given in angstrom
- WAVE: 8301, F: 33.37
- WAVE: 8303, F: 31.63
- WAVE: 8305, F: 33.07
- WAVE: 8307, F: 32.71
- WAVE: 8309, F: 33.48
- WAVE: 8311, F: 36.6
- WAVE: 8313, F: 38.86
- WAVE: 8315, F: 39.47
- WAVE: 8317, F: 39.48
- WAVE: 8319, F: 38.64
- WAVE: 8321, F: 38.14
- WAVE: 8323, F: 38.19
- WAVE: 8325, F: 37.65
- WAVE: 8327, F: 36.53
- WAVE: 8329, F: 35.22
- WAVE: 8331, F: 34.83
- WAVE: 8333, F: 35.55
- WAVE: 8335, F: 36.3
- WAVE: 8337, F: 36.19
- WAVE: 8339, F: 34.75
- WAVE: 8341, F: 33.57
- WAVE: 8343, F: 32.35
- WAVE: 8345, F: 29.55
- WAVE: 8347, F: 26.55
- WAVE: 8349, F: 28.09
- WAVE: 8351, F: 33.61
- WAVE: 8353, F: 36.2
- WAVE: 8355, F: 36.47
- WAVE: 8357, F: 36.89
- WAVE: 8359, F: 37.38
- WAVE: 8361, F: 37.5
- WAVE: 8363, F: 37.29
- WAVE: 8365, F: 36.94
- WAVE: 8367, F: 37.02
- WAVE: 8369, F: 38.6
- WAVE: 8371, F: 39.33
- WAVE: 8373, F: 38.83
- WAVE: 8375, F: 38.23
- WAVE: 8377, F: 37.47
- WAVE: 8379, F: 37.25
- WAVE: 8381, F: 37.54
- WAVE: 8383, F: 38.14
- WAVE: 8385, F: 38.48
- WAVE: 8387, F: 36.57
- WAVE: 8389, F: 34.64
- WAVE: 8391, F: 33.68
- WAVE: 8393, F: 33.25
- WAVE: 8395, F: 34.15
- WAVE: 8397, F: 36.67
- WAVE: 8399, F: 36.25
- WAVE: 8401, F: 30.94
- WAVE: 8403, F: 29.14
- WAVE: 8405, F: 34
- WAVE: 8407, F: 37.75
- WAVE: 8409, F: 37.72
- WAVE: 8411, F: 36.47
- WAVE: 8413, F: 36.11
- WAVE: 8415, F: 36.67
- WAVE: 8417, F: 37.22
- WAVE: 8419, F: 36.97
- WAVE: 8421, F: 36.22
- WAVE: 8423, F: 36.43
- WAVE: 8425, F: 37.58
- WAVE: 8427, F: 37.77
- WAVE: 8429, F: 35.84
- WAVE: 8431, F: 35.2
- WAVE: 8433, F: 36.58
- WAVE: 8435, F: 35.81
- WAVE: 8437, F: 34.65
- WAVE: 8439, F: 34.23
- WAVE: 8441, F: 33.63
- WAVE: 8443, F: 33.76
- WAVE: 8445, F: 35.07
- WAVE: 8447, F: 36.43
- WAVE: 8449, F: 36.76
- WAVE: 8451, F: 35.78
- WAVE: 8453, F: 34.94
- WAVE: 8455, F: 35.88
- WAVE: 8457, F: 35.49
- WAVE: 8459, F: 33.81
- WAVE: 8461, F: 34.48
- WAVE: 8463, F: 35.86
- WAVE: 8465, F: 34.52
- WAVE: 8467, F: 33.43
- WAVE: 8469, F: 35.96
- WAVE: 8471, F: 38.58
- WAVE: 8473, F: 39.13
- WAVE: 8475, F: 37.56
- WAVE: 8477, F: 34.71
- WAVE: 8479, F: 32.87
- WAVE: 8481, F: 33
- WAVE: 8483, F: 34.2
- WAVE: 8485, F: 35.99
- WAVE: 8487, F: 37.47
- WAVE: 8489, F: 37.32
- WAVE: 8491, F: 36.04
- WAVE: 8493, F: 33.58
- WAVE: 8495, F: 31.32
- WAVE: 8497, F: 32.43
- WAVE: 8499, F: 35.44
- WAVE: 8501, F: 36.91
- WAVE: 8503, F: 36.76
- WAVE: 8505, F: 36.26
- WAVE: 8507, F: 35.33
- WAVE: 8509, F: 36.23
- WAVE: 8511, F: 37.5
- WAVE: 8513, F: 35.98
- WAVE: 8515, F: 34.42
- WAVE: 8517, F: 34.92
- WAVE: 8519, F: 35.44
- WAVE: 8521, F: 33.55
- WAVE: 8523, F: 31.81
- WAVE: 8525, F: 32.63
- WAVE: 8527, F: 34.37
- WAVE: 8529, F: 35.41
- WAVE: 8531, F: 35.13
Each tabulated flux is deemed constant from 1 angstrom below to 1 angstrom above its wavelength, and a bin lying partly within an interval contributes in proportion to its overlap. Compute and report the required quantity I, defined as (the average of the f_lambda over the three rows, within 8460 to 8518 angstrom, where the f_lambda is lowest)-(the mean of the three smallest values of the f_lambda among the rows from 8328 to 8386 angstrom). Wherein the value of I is 4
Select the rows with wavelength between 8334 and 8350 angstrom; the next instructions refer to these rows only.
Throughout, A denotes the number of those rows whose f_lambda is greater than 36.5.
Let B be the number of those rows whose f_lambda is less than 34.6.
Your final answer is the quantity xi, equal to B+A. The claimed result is 5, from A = 0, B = 5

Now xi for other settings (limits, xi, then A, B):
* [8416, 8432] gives 4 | 4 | 0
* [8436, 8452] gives 4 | 1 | 3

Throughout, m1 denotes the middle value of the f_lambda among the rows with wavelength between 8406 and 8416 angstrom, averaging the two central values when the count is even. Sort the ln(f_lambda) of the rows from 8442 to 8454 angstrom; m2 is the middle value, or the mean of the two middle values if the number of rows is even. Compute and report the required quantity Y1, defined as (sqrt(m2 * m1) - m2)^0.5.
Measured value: 2.81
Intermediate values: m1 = 36.7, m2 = 3.57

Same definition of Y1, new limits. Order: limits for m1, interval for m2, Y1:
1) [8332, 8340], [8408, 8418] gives 2.79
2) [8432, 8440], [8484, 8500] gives 2.77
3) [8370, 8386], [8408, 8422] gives 2.85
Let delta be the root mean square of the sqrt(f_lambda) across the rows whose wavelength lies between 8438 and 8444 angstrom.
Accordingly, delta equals 5.82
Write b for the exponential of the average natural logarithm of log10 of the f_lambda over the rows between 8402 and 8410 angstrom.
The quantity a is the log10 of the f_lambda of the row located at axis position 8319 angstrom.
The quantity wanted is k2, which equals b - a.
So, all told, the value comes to -0.05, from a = 1.59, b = 1.54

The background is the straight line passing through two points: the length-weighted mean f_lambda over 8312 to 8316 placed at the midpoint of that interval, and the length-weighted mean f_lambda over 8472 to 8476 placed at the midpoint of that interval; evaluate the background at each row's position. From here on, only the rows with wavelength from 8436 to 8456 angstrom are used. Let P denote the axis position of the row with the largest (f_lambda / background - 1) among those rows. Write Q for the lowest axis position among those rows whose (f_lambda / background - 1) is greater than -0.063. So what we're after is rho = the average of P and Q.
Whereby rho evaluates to 8448 angstrom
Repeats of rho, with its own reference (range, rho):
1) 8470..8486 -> 8472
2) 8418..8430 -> 8423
